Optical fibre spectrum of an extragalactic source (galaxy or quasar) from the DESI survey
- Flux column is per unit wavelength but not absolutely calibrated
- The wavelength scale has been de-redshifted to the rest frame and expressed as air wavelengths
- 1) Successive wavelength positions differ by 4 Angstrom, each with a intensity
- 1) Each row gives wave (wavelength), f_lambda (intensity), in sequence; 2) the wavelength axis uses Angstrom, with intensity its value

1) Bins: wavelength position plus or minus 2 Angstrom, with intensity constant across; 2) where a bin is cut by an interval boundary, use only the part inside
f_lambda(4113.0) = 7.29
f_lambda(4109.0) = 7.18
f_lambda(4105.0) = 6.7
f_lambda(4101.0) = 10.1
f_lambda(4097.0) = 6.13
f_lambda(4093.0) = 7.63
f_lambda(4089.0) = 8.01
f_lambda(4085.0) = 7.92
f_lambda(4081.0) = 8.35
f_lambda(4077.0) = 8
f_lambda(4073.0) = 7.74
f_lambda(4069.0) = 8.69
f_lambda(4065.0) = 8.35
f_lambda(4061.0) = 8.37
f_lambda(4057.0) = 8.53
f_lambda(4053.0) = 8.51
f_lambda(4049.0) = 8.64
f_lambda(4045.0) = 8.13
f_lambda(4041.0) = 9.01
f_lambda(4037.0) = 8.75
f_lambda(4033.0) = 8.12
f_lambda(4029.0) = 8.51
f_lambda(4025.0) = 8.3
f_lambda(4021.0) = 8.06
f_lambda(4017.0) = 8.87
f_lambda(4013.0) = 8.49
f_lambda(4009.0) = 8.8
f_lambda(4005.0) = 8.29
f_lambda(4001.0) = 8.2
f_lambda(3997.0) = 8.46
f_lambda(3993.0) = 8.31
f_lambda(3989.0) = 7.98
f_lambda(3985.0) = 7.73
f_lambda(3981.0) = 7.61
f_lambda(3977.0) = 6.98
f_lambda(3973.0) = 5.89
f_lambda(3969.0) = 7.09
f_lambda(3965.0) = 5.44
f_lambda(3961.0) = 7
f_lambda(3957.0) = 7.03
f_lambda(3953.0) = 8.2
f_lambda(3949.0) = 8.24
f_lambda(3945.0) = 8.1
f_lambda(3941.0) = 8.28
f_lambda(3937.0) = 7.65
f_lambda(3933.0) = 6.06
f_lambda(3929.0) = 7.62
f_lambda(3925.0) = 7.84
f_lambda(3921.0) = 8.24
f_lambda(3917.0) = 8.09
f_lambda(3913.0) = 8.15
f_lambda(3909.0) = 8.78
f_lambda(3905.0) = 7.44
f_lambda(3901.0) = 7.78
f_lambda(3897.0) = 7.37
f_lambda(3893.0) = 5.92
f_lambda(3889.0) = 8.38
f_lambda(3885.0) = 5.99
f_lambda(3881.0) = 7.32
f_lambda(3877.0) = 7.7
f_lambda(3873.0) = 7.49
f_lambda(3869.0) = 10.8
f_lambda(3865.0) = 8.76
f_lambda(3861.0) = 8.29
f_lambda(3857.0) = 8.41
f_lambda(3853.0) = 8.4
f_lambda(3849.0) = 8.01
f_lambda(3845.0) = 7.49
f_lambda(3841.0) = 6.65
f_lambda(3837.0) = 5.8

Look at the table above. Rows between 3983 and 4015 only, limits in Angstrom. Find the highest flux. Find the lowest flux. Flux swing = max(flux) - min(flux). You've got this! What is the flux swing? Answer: 1.1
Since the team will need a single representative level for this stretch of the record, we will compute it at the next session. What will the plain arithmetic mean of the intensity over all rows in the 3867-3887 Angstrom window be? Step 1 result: 7.86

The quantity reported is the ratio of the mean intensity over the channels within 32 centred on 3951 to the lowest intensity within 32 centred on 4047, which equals 0.9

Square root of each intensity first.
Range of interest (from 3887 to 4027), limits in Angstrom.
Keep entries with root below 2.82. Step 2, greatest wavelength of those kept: 3985.0 Angstrom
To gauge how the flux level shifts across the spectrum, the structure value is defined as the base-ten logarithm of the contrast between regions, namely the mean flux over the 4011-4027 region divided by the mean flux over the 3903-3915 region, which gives 0.016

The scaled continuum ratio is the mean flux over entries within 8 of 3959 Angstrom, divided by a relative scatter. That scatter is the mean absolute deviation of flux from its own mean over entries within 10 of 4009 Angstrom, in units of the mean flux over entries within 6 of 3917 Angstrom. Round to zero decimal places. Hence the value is 231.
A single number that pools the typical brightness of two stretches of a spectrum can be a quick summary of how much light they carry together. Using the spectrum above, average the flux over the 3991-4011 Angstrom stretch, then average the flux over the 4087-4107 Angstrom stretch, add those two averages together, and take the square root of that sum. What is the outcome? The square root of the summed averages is 4.016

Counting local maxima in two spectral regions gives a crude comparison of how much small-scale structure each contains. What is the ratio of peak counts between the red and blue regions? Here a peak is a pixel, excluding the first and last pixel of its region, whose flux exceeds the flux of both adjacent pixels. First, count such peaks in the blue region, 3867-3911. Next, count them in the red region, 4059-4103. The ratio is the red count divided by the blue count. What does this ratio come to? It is 1.0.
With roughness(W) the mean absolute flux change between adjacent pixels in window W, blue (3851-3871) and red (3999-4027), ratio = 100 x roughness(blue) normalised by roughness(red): 169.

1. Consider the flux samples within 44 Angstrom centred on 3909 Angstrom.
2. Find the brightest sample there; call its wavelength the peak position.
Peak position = 3909.0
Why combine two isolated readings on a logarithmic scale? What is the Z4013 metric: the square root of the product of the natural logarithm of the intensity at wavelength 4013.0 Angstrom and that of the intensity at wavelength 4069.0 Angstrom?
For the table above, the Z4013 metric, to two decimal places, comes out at 2.15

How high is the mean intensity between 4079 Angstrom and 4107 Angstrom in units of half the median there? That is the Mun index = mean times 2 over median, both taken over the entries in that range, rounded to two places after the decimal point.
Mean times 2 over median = 1.98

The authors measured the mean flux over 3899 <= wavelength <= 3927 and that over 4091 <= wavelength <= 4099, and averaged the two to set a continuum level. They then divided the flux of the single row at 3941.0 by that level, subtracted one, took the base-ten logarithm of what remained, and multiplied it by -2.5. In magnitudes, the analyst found 2.40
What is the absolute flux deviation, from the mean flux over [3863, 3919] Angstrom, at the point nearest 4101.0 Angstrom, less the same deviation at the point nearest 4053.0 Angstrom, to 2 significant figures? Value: 1.6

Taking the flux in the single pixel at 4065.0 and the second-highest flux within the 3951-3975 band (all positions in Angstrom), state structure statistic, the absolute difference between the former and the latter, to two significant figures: 1.3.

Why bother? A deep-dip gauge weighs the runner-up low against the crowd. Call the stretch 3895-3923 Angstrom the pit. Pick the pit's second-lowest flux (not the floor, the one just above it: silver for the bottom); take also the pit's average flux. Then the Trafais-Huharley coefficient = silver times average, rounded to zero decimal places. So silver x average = 59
